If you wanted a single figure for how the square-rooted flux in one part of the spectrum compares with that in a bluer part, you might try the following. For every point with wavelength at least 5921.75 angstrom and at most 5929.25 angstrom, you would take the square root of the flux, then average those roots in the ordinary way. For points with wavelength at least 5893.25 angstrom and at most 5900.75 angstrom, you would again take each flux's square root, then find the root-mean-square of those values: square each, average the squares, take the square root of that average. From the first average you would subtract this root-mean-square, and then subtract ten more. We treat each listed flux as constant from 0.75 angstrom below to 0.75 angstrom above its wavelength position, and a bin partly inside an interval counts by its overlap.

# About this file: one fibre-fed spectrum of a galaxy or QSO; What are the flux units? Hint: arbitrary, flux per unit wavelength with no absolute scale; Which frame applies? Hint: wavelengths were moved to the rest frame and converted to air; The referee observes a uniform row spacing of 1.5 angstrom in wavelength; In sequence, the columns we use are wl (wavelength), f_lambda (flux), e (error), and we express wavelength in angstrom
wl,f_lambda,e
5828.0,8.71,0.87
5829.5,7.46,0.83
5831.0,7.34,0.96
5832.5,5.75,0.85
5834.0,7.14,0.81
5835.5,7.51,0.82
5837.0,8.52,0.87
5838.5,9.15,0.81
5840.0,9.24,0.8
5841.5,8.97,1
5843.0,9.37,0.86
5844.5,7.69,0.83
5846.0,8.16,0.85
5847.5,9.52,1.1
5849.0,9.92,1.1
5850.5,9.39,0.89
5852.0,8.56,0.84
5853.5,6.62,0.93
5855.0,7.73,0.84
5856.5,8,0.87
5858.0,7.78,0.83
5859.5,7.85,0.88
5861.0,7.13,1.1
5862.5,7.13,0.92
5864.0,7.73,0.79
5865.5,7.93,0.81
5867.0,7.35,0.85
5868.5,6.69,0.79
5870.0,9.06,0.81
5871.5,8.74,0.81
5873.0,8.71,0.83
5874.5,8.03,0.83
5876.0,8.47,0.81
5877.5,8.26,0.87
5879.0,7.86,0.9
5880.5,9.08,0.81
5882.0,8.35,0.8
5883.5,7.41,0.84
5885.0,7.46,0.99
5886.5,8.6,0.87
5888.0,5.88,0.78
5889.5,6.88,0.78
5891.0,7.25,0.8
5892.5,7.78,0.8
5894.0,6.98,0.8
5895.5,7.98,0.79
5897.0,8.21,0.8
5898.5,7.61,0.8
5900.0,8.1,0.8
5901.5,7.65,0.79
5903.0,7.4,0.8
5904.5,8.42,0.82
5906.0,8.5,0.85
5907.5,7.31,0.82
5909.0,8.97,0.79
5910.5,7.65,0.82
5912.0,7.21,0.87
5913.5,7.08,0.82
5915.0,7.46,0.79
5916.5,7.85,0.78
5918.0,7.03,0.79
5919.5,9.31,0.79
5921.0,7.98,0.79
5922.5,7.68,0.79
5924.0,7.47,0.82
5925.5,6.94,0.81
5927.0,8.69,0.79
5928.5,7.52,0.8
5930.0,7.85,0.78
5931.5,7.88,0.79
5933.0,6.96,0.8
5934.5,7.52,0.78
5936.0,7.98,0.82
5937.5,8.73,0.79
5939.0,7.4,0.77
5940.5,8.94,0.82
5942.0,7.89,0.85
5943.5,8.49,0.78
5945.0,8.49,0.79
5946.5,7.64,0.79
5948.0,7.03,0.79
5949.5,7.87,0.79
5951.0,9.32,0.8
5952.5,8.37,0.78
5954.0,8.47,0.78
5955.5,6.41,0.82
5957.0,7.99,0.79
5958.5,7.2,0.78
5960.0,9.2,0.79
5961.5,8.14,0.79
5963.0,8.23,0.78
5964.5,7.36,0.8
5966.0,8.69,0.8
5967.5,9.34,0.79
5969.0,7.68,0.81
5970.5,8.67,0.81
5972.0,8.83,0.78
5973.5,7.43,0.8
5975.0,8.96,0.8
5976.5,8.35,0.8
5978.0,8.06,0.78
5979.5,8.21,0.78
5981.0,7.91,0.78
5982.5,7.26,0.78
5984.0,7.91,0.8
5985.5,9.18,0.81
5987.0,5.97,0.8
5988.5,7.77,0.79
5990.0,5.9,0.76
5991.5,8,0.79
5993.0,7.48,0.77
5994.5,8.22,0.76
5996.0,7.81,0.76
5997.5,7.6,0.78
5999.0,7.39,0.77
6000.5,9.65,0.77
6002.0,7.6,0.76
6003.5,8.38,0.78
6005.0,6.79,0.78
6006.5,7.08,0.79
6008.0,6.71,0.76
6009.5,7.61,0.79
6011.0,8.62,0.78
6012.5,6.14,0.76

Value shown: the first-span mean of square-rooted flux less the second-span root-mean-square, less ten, -10.0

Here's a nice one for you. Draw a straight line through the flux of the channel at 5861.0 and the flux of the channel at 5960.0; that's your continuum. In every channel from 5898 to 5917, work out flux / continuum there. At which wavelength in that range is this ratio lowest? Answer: 5913.5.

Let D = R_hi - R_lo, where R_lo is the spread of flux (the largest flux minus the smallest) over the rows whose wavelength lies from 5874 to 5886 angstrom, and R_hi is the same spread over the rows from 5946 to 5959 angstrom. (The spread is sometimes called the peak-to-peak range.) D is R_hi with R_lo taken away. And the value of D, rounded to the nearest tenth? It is 1.2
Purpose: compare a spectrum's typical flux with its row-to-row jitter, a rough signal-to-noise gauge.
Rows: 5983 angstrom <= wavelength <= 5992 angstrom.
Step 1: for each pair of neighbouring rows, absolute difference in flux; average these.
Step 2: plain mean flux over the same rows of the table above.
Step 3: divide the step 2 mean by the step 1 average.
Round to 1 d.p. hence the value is 3.6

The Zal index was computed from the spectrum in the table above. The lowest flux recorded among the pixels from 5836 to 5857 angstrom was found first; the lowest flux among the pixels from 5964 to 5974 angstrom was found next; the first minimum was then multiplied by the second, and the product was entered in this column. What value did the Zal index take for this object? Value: 49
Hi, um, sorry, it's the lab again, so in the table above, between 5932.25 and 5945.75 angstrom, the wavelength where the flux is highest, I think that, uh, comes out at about 5940.5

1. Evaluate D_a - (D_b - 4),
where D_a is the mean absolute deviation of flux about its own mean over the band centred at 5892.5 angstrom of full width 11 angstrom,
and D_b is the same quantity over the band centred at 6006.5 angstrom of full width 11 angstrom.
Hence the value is 4.02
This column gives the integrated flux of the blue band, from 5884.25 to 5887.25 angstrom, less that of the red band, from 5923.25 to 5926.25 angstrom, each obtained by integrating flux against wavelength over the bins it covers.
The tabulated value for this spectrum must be 2.5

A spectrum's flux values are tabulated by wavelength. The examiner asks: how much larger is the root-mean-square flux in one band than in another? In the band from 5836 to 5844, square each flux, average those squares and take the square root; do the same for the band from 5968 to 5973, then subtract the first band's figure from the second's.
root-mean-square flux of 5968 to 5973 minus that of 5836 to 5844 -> -0.6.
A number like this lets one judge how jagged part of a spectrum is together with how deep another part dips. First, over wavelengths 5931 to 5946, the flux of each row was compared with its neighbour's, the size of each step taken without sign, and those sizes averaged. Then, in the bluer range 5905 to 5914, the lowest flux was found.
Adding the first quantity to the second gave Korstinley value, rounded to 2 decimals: 7.88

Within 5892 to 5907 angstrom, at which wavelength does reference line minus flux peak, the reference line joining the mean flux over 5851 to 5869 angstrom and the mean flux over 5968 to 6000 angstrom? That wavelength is 5894.0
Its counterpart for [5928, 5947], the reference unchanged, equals 5933.0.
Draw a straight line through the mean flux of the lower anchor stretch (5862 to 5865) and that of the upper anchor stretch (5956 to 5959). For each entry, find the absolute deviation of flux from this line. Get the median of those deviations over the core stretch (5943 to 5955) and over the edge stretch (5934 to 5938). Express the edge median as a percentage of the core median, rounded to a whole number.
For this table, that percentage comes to 51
